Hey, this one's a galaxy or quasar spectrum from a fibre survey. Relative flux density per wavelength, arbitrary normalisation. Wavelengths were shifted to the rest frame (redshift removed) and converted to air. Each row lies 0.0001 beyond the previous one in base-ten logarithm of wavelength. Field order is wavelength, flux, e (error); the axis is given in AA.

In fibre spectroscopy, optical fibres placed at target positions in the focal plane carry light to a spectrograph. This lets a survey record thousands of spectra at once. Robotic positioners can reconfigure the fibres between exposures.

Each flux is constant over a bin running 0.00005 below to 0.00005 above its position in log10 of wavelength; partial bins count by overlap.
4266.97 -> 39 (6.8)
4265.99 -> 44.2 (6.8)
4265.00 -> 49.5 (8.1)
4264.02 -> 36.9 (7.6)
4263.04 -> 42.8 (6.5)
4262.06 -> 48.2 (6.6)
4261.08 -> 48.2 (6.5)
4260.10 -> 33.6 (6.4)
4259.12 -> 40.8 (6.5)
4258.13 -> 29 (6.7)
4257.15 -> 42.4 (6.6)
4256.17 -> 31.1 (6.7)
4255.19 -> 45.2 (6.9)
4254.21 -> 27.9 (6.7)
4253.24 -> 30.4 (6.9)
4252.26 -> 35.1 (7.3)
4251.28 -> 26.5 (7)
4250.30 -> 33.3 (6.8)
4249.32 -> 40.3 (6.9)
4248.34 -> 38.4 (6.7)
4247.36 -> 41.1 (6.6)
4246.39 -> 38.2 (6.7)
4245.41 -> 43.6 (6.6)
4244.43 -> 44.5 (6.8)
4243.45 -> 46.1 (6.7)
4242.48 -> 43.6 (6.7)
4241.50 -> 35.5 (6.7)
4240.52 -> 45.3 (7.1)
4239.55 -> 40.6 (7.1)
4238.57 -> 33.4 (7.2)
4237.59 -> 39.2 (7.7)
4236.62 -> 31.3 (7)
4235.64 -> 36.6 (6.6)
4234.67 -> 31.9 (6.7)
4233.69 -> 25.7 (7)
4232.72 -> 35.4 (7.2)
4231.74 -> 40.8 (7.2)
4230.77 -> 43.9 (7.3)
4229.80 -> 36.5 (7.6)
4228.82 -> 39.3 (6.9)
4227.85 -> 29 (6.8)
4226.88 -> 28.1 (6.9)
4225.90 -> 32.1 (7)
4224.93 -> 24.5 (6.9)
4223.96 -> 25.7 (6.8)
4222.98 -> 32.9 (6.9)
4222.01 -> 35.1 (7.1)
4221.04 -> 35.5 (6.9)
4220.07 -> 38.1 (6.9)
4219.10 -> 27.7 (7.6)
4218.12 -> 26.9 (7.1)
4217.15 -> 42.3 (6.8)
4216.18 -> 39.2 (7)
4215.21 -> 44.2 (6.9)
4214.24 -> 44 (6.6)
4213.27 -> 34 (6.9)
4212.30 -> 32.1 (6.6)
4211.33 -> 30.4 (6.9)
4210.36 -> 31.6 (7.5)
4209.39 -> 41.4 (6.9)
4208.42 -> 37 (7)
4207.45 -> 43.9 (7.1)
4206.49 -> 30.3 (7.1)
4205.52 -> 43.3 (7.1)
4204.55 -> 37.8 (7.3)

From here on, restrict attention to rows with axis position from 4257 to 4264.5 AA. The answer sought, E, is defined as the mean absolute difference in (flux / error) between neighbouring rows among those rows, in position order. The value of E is 1.40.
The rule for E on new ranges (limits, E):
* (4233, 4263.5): 0.96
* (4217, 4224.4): 0.89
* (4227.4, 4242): 0.91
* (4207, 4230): 0.78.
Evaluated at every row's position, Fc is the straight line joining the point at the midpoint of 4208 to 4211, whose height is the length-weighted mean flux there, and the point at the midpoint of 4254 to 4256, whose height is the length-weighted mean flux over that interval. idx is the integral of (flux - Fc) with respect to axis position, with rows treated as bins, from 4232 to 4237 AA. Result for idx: -20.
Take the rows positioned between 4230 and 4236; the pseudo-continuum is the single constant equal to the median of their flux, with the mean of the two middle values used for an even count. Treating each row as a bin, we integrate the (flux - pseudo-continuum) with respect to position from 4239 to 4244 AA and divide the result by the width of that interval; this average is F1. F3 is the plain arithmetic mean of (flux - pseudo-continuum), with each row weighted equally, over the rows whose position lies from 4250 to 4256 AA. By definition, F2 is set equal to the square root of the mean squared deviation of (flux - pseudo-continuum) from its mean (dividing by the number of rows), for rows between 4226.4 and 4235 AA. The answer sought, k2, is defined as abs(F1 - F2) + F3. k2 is -3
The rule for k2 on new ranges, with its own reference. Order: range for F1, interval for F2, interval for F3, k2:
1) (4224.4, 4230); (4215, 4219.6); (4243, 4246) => 21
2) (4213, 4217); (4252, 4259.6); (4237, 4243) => 5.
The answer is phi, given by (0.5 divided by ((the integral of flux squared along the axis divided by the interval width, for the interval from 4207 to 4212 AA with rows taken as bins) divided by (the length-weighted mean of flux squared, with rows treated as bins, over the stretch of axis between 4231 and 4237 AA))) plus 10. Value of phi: 10.4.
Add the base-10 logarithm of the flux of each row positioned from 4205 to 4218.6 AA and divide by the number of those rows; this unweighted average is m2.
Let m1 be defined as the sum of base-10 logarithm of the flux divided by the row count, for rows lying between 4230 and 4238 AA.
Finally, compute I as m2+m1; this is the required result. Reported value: 3.111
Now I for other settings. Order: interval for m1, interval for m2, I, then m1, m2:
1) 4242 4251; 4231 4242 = 3.162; 1.61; 1.55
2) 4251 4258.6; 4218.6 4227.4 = 3.005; 1.52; 1.49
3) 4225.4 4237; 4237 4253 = 3.117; 1.53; 1.59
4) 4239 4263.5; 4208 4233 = 3.120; 1.58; 1.54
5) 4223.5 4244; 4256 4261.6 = 3.109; 1.54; 1.57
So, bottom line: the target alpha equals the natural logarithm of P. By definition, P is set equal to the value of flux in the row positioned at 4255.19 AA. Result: 3.81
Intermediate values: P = 45.2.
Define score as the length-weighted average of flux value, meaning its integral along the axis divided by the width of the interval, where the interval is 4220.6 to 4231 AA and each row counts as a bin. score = 32.7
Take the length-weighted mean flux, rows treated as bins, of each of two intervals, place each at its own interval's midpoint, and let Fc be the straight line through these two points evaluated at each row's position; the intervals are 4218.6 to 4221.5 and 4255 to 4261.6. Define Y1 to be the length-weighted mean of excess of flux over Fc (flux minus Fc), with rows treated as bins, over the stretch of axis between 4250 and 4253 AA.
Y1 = -6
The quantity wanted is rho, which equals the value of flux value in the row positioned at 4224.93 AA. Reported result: 24.5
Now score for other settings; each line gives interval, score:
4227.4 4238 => 35.4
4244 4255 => 36.5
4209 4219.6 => 35.7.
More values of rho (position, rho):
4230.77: 43.9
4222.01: 35.1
